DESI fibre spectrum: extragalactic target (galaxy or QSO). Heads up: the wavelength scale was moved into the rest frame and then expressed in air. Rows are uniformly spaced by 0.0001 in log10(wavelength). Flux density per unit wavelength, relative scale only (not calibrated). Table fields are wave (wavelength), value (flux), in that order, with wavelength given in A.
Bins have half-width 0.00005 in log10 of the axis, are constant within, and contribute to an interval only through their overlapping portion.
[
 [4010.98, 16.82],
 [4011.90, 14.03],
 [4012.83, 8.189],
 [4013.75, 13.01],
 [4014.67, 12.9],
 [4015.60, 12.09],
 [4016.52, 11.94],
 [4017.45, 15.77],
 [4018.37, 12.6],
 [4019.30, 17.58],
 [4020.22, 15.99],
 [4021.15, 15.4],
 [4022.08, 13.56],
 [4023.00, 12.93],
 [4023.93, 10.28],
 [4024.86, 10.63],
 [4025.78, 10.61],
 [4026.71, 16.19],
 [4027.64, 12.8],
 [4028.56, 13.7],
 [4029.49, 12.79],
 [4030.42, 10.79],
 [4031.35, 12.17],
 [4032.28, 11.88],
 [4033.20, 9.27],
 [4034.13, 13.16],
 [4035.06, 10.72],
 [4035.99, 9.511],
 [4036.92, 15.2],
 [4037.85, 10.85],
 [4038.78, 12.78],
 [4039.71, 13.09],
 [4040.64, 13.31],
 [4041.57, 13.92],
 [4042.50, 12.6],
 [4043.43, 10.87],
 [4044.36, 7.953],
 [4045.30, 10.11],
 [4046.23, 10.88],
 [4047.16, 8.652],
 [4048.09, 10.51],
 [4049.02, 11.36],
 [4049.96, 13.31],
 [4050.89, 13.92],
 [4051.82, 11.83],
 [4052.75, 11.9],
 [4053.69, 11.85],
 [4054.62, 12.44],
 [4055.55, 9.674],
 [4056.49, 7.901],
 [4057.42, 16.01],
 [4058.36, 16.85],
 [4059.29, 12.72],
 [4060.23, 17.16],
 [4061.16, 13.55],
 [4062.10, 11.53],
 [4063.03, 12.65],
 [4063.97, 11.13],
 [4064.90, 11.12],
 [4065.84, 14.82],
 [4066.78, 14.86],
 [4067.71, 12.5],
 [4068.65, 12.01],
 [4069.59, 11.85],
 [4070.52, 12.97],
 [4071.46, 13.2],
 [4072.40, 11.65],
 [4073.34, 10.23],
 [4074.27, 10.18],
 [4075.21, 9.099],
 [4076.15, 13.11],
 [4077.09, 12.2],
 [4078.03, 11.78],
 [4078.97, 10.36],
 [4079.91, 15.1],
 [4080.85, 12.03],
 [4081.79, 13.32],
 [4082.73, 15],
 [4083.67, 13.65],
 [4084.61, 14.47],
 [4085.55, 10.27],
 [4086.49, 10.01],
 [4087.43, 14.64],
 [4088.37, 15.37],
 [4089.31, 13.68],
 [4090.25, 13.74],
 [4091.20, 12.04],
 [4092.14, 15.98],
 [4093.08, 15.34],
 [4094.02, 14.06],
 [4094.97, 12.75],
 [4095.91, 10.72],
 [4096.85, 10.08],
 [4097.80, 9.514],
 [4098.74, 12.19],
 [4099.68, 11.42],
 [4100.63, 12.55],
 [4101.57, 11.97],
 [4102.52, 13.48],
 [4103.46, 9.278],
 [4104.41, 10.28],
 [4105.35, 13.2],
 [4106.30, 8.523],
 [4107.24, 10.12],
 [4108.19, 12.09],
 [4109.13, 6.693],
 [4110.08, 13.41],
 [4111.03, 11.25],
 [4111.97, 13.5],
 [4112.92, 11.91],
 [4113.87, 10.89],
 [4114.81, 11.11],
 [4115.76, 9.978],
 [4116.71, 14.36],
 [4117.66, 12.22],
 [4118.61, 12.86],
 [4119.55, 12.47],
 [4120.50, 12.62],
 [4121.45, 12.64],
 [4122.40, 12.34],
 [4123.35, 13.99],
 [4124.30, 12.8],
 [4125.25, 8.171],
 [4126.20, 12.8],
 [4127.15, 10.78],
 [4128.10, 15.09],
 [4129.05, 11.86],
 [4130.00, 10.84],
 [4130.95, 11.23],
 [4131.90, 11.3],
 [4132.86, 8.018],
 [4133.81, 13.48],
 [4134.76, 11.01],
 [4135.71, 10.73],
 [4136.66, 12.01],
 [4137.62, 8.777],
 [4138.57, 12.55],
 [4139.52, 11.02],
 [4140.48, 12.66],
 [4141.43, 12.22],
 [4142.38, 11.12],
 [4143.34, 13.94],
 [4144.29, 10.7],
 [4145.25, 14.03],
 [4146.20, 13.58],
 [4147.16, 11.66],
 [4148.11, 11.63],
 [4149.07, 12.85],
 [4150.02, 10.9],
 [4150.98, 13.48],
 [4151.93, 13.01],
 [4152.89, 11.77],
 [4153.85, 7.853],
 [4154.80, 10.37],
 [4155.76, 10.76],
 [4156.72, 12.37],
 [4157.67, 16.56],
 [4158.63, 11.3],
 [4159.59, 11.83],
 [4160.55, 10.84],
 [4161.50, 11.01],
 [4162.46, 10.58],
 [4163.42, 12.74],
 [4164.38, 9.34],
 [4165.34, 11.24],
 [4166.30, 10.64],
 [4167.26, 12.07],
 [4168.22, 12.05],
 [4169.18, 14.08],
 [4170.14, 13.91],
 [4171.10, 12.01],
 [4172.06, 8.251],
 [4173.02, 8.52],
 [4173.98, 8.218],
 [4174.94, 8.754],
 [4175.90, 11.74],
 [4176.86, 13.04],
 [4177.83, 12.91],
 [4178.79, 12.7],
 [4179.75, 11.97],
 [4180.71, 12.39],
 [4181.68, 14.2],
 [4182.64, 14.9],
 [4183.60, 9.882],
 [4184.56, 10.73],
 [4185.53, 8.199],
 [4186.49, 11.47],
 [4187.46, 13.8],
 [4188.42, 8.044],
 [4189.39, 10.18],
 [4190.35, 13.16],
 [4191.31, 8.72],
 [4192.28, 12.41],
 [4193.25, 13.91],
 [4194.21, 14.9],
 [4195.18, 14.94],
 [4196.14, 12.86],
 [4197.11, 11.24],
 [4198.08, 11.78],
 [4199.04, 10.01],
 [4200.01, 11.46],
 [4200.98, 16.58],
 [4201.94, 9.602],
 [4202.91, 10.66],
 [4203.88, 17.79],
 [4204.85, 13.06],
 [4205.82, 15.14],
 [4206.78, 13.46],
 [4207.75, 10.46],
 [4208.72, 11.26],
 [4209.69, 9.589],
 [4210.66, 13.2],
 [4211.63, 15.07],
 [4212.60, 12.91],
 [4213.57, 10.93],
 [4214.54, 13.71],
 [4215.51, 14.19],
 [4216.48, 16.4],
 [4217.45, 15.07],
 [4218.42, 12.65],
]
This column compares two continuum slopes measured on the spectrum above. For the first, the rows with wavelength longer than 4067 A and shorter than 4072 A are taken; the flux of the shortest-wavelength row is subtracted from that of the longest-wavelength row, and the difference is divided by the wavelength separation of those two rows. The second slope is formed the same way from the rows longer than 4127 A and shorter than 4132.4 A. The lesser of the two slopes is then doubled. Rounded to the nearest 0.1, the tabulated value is 0.2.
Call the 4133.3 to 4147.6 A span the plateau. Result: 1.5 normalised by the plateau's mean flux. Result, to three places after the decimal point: 0.125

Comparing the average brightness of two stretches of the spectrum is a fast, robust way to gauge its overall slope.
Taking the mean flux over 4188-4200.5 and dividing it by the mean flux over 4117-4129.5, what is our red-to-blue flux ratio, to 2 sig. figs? 0.96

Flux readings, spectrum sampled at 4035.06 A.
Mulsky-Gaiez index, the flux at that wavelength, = 10.72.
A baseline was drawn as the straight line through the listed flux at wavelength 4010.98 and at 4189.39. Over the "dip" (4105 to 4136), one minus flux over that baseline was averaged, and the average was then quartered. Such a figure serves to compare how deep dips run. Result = 0.021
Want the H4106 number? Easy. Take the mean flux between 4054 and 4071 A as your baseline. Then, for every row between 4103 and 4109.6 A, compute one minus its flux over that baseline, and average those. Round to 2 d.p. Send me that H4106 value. 0.22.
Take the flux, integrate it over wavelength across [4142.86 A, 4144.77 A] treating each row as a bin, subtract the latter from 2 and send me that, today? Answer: -21.5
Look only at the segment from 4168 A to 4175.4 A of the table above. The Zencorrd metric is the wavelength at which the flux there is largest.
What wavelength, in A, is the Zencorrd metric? 4169.18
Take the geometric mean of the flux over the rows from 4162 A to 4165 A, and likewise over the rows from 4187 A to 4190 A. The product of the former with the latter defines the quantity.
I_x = 112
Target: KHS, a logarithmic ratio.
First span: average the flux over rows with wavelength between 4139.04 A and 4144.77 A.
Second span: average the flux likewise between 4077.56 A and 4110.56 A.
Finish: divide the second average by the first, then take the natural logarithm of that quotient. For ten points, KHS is 0.03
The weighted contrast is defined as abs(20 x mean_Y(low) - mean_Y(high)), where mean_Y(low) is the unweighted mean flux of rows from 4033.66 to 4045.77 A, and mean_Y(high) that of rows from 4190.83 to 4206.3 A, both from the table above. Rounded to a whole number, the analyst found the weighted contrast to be 224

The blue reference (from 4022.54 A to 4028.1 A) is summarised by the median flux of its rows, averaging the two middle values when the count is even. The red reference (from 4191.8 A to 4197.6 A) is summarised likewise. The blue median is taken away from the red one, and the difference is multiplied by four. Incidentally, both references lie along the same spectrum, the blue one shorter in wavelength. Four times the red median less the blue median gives 7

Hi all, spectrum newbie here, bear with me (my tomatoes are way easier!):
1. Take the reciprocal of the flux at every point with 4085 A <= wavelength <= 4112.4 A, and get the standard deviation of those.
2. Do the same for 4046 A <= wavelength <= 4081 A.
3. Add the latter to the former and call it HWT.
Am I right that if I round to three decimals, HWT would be 0.033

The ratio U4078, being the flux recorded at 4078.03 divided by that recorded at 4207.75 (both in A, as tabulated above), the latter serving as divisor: 1.13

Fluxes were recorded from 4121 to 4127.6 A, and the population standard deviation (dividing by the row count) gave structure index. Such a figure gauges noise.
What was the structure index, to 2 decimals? 1.77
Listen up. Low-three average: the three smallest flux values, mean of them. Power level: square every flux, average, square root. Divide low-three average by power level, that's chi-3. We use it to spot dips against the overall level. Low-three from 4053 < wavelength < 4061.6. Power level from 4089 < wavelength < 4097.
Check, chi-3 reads 0.74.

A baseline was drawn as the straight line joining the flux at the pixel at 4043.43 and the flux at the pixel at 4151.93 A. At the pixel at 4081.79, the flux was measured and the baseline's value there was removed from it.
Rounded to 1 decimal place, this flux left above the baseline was 1.7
